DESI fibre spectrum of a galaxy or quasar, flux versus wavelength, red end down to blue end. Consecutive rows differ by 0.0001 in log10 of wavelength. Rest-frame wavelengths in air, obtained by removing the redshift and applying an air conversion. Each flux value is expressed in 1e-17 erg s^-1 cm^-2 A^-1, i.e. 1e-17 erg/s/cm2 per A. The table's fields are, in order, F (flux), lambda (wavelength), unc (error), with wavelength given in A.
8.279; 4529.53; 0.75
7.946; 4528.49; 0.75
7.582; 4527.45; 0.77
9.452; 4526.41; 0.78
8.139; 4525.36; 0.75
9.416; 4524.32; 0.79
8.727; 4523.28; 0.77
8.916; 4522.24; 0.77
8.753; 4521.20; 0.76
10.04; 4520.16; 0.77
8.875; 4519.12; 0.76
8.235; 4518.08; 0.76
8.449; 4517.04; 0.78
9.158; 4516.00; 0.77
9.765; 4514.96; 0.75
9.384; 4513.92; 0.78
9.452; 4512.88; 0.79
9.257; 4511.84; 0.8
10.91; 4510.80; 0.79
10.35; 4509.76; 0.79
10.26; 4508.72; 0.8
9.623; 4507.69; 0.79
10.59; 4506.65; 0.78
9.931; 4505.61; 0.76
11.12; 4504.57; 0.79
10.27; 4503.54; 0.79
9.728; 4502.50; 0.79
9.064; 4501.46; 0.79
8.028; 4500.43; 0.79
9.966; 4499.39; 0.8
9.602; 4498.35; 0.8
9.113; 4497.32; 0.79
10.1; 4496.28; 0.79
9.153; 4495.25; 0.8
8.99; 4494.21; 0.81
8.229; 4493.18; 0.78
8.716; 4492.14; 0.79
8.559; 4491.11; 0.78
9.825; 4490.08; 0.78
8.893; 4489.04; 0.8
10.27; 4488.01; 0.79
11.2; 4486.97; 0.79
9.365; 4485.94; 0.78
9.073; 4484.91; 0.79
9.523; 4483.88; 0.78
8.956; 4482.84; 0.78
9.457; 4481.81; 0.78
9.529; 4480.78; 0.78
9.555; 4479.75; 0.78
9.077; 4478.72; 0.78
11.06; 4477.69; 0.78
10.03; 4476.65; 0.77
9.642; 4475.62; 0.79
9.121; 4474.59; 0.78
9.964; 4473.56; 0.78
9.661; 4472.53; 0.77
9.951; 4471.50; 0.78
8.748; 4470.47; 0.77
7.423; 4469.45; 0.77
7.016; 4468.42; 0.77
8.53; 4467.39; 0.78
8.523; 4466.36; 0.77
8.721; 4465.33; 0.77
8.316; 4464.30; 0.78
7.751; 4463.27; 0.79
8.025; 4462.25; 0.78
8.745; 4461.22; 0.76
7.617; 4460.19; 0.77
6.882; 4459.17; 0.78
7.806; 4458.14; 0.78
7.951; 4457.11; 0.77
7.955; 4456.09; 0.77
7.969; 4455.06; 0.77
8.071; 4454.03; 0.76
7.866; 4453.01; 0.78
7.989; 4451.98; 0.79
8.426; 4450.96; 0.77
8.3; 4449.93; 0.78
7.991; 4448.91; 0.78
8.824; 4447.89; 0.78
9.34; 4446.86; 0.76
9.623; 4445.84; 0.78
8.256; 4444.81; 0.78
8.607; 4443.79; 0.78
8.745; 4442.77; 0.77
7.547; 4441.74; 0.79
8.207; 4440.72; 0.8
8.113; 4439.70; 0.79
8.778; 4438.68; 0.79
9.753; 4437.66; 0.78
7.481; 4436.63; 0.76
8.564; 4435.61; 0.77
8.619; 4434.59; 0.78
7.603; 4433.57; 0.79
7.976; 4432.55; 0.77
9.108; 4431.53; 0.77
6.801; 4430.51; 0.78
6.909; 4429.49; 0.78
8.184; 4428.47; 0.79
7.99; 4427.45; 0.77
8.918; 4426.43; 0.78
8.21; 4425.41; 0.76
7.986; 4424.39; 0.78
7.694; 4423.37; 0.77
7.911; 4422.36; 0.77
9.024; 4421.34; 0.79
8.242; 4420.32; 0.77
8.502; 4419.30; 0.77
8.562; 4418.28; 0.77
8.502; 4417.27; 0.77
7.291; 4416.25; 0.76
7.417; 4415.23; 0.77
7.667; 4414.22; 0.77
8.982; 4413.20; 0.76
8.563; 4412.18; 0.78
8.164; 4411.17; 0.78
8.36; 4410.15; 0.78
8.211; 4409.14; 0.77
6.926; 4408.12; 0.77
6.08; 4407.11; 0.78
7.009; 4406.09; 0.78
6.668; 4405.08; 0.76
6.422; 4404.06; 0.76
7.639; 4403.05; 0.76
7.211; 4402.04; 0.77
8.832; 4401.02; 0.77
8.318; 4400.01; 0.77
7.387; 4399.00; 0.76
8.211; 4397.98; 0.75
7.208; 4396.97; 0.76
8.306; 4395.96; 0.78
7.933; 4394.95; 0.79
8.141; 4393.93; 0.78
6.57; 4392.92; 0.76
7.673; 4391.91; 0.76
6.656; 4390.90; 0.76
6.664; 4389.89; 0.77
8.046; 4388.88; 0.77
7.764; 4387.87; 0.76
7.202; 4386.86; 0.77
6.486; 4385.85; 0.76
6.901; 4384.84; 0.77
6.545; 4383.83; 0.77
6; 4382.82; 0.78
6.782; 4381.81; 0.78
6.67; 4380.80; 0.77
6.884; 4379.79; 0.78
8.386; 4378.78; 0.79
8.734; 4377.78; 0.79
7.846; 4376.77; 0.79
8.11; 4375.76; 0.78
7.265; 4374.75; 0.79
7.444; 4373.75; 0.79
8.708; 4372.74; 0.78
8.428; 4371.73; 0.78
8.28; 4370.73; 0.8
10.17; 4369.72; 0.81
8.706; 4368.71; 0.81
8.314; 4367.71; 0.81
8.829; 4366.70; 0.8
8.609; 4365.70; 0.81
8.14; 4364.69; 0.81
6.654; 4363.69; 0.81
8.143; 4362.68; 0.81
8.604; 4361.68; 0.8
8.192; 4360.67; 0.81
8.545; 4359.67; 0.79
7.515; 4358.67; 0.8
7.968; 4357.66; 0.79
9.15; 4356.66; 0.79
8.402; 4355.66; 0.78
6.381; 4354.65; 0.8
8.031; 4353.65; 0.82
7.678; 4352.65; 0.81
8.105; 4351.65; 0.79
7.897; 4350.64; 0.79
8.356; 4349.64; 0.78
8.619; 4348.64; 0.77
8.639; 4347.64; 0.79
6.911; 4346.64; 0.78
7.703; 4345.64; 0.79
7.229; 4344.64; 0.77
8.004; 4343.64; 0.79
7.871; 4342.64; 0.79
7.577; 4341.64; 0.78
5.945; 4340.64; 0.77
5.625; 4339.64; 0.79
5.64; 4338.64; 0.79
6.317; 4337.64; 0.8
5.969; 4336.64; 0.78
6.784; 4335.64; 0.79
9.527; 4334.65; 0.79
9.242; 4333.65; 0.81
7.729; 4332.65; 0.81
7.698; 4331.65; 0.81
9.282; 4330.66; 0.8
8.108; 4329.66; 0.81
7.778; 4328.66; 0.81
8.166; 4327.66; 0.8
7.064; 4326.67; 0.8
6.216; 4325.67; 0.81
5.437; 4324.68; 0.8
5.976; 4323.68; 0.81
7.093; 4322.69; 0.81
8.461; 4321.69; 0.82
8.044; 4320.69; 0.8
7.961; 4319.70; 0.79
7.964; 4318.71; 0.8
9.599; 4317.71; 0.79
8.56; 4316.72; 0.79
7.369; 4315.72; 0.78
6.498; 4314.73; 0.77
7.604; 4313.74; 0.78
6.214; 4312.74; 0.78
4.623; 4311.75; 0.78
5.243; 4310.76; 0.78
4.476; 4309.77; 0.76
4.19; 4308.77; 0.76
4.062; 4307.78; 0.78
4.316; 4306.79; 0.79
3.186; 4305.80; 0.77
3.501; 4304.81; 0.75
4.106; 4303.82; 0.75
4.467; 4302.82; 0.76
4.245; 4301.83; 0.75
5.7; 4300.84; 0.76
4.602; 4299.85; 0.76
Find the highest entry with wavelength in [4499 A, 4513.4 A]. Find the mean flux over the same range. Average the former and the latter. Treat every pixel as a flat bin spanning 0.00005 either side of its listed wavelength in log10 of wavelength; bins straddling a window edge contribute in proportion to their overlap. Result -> 10.5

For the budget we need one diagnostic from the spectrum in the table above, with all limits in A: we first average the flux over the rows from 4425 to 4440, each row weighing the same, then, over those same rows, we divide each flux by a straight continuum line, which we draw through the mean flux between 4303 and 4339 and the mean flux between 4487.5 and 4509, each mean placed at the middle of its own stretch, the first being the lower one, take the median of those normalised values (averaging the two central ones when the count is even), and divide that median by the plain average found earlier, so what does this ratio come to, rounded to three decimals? 0.119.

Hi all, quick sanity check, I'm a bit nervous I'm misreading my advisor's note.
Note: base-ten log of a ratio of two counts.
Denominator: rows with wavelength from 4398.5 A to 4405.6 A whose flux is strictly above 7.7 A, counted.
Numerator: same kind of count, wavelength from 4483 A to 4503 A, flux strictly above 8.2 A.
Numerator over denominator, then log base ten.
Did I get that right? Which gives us 1.0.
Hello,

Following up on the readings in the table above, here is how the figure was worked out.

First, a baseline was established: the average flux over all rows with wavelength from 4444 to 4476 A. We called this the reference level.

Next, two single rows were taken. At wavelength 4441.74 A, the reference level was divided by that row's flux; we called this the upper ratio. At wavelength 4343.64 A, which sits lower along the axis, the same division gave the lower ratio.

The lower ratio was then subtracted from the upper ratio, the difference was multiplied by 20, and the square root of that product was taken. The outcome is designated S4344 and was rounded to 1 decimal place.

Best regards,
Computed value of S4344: 1.1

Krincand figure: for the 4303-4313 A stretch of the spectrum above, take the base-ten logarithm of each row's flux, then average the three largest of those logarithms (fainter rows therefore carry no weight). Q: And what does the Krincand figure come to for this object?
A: 0.73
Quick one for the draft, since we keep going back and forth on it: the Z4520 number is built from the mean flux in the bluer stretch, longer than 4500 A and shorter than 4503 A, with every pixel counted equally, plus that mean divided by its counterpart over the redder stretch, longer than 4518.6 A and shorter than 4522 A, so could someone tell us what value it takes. 9.9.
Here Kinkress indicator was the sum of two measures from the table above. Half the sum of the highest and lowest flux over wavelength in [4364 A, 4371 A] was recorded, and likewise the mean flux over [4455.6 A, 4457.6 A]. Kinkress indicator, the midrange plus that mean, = 17.1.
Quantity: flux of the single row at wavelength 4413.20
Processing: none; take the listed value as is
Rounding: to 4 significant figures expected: 8.982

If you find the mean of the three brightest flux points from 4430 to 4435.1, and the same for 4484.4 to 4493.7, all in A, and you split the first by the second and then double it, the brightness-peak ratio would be 1.64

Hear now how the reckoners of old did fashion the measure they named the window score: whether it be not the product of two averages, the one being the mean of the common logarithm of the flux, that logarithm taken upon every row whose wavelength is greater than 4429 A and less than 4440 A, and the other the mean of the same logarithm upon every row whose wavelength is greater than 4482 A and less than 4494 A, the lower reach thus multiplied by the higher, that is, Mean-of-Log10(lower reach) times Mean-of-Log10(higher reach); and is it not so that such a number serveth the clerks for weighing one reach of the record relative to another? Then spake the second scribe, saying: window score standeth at 0.880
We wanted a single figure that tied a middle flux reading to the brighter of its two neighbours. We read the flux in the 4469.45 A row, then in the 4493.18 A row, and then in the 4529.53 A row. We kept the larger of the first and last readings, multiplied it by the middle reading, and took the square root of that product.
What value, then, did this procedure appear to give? 8.25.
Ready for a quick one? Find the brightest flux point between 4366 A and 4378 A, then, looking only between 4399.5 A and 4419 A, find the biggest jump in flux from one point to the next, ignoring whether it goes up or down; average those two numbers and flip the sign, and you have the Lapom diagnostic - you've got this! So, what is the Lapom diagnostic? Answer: -5.90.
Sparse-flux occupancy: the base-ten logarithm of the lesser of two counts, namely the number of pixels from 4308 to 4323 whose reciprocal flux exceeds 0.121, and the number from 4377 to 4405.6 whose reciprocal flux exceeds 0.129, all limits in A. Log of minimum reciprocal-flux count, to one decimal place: 1.1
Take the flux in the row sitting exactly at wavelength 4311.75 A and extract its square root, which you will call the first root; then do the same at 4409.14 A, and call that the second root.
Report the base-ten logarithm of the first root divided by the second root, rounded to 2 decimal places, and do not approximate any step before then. -0.12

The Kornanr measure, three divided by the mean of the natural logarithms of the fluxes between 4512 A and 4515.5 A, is 1.33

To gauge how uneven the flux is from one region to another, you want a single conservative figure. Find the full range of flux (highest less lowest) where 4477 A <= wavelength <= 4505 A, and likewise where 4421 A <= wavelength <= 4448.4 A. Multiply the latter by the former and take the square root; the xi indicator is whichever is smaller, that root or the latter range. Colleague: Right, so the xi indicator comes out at 2.95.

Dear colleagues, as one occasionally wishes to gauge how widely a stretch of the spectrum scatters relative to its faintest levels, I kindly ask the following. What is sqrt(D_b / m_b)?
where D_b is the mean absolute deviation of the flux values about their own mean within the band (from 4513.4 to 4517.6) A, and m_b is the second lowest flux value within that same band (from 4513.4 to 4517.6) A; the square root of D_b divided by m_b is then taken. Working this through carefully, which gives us 0.205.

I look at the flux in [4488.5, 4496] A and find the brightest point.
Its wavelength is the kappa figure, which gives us 4490.08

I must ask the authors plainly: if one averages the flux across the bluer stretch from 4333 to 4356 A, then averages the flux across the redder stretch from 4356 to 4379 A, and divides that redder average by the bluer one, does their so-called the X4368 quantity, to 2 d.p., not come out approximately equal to 1.11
